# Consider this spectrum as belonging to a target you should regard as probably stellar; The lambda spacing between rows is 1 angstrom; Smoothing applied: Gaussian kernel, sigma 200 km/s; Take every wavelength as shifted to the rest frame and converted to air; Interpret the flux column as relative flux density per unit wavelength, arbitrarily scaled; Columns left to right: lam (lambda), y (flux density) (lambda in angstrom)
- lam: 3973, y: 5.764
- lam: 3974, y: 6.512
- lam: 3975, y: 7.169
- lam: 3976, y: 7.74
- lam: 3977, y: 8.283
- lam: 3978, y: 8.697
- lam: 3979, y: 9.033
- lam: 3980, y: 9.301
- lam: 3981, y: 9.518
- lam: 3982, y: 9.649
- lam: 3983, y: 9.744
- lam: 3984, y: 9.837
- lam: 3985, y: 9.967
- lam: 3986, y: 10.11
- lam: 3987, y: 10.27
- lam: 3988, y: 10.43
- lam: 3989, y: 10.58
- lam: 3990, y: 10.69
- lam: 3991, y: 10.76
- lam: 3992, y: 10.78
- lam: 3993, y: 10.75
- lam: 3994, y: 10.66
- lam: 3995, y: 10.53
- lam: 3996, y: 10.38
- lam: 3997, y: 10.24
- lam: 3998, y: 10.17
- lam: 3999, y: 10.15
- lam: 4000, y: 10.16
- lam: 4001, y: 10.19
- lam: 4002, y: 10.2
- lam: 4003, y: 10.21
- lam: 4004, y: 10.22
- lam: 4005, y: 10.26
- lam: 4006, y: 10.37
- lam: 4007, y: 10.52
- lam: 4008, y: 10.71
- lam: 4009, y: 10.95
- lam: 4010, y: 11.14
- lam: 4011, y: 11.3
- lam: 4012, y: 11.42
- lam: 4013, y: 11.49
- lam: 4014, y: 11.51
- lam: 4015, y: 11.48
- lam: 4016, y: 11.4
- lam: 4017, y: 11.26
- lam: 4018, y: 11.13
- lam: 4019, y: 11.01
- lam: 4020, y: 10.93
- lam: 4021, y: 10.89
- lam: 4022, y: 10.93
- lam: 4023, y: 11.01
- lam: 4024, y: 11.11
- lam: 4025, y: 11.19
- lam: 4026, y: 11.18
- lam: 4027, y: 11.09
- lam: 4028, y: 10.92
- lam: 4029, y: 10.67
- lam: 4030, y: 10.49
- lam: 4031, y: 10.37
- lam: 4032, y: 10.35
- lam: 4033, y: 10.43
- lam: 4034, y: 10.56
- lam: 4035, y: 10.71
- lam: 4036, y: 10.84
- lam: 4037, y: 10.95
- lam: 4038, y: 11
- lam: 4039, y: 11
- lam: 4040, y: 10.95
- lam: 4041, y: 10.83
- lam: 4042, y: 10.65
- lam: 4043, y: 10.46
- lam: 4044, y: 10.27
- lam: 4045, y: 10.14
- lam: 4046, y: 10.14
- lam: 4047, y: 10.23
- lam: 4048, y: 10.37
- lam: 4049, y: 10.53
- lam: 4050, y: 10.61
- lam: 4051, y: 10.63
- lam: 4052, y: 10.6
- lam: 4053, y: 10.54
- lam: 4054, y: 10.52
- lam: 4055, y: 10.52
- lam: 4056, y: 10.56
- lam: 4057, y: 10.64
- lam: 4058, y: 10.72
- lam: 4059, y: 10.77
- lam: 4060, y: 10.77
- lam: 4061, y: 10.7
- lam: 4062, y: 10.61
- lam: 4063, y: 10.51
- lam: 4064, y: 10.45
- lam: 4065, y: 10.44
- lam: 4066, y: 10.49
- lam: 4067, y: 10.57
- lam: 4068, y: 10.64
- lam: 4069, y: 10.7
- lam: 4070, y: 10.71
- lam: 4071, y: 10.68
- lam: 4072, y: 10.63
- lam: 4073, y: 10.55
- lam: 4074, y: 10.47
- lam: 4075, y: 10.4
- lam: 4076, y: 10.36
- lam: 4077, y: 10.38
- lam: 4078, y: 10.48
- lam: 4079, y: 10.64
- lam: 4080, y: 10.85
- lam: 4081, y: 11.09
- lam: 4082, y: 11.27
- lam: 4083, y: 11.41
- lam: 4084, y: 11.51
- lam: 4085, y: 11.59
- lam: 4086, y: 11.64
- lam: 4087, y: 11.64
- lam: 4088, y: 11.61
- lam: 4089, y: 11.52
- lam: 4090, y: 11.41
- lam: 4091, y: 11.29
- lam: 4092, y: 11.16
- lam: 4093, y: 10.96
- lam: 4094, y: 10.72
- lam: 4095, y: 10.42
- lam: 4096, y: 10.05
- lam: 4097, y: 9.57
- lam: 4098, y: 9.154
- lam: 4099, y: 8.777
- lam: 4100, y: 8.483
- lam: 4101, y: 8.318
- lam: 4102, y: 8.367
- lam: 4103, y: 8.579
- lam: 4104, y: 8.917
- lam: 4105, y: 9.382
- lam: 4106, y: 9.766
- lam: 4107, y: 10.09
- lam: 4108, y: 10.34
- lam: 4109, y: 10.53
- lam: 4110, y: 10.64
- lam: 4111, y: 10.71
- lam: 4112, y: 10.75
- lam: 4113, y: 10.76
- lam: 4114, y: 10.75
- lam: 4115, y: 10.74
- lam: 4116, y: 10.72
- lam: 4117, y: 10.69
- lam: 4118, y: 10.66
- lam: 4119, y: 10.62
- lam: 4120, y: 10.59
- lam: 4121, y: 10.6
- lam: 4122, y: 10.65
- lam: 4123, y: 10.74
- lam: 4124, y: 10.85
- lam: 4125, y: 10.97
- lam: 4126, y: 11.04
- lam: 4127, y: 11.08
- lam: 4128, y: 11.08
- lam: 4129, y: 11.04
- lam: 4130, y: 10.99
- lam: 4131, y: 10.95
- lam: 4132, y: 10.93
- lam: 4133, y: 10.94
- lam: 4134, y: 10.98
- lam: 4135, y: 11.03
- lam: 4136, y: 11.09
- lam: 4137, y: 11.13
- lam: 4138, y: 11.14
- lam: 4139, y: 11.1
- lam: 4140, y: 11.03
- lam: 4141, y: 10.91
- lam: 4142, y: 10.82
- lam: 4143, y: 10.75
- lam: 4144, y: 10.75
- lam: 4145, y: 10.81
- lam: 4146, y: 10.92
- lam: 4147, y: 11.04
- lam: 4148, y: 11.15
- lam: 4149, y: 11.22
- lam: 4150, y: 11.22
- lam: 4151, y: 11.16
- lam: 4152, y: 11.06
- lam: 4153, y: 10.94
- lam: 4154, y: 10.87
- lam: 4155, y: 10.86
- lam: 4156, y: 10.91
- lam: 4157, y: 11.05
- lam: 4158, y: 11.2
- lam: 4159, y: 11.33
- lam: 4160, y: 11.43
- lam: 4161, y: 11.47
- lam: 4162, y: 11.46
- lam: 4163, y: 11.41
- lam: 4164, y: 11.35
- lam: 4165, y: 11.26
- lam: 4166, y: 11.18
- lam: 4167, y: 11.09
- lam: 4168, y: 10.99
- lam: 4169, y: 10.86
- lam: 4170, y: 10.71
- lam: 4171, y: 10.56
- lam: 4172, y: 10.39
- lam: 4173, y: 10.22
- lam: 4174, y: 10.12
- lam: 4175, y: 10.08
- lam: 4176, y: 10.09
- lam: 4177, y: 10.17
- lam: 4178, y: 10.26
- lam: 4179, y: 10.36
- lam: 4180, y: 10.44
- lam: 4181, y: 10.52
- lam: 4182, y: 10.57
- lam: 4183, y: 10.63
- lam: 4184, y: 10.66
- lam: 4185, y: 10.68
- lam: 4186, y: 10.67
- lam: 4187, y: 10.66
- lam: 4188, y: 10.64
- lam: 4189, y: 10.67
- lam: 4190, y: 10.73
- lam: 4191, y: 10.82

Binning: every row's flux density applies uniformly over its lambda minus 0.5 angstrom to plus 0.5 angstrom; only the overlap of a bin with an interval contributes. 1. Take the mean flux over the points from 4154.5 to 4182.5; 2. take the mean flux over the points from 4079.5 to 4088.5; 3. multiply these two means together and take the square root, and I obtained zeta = 11.1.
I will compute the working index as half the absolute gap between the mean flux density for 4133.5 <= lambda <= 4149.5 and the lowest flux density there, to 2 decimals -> 0.12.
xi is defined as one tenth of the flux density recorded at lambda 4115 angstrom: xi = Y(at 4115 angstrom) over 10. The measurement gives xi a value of 1.07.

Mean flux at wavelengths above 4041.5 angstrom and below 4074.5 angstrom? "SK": 10.54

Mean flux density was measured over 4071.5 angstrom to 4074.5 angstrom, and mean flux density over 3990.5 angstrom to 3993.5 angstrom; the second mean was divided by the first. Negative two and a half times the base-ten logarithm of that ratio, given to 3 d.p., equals -0.022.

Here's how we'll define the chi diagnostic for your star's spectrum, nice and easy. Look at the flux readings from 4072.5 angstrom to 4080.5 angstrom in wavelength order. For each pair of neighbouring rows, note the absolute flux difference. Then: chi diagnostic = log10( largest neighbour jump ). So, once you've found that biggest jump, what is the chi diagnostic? -0.68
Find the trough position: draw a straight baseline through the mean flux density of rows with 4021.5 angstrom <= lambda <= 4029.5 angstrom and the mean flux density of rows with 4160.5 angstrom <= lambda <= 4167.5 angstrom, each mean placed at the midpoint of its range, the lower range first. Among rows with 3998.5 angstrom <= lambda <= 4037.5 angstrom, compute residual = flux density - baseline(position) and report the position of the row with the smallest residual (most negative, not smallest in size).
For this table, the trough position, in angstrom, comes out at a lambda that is 3999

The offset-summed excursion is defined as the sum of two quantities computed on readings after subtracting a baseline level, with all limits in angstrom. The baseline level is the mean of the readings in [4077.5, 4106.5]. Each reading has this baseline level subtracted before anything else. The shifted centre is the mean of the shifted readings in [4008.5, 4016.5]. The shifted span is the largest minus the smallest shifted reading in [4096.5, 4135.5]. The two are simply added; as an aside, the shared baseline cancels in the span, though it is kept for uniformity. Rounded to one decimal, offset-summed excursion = 3.7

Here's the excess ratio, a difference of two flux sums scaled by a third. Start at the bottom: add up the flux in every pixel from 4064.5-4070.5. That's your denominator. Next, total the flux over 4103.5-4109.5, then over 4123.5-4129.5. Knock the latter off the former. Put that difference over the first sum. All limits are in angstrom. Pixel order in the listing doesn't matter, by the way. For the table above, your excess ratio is -0.11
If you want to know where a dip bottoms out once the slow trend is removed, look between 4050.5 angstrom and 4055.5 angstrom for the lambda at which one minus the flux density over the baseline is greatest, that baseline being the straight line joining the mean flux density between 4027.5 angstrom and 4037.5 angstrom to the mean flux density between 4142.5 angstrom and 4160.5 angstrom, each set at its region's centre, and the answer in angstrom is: 4055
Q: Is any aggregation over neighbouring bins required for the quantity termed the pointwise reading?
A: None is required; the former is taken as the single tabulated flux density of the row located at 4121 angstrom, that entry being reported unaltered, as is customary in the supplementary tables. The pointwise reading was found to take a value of 10.6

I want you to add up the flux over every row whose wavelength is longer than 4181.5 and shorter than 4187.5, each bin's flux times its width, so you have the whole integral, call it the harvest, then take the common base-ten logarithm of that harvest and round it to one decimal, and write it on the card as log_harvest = 1.8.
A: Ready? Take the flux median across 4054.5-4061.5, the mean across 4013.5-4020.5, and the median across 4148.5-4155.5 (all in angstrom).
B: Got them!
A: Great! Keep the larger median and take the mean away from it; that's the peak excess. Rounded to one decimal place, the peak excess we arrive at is -0.2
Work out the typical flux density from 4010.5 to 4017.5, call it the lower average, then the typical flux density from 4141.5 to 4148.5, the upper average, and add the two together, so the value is 22.3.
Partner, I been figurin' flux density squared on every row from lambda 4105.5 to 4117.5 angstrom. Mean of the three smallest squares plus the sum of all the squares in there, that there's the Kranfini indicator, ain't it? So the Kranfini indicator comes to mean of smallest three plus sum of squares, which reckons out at 1436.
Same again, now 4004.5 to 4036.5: 3931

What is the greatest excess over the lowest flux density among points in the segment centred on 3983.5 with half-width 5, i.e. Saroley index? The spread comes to 1.40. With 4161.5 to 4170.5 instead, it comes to 0.75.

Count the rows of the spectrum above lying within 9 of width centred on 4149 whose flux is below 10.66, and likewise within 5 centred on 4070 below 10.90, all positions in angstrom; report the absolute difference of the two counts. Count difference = 5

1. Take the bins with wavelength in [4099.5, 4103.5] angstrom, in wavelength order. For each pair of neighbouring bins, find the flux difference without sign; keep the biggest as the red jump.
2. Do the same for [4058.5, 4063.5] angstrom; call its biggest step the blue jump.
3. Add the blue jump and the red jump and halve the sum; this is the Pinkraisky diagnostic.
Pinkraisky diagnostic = 0.16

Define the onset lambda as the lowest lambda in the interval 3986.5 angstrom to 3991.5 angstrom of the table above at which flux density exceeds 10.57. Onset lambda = 3989 angstrom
